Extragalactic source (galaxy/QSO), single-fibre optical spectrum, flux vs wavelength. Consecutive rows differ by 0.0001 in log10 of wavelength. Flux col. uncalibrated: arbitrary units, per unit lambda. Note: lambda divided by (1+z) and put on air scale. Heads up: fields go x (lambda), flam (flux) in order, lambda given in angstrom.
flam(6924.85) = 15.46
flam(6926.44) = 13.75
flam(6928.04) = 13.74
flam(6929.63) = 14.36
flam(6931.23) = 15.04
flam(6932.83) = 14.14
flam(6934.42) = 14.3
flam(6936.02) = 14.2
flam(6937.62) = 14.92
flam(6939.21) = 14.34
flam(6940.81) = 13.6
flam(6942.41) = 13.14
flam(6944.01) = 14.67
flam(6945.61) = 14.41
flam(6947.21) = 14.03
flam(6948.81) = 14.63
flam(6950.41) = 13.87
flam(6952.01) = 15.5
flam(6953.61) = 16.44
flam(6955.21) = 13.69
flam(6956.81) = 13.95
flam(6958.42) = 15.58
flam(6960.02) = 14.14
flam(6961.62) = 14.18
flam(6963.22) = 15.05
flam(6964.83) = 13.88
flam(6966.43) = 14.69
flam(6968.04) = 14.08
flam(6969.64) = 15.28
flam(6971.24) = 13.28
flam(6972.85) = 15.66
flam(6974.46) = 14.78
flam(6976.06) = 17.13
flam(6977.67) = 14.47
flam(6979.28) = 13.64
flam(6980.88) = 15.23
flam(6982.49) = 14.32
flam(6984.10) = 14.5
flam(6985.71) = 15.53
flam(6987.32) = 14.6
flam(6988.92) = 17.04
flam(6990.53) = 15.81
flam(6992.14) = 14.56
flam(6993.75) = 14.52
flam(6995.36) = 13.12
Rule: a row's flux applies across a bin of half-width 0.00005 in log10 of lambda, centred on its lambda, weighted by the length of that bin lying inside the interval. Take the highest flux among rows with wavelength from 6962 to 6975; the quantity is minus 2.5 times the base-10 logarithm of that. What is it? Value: -2.99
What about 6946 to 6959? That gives -3.04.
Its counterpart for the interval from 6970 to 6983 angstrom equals -3.08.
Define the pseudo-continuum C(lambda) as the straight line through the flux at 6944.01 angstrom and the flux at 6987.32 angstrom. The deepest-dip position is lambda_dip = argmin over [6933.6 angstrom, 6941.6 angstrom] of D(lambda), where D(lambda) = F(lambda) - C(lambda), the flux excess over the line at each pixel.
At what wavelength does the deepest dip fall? 6940.81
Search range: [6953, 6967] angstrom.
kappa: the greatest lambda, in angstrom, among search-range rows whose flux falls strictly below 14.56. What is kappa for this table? 6964.83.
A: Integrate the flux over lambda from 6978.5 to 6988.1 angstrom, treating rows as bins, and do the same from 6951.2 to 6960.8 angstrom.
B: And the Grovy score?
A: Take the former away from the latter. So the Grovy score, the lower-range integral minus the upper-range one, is 2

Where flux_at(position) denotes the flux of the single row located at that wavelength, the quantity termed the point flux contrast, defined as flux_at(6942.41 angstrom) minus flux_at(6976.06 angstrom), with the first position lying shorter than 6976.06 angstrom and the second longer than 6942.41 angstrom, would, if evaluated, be -4.0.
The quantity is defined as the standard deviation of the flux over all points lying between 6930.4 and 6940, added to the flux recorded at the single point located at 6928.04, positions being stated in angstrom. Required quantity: 14.1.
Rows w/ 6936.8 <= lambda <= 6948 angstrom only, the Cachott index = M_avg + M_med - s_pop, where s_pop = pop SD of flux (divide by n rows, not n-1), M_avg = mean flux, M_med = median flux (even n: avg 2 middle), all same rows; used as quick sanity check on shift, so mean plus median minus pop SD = 27.9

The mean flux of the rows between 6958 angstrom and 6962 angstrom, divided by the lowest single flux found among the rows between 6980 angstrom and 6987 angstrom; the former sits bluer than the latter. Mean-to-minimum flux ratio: 1.02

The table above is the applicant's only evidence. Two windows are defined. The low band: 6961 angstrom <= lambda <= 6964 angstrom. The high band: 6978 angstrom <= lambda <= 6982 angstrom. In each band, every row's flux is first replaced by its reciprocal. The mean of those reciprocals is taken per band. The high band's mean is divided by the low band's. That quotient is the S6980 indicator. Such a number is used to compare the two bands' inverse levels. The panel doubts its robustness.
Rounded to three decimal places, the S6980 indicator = 1.015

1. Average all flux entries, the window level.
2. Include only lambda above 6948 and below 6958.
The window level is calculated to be 14.7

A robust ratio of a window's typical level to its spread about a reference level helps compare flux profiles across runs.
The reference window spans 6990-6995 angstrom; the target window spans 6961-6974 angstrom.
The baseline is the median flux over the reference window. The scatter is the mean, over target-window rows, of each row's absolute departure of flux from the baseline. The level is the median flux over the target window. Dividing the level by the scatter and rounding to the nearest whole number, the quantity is 22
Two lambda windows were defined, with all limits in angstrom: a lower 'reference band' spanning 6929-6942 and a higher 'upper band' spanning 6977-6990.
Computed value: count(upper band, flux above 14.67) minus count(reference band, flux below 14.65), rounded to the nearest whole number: -3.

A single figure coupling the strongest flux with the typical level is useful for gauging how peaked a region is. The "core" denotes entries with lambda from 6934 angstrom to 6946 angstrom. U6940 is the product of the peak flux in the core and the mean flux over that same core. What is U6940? 212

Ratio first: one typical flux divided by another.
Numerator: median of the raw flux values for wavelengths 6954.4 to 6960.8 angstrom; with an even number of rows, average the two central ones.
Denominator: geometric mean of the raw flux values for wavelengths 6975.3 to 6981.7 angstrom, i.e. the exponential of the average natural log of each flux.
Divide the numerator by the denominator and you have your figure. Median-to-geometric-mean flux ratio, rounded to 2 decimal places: 0.93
